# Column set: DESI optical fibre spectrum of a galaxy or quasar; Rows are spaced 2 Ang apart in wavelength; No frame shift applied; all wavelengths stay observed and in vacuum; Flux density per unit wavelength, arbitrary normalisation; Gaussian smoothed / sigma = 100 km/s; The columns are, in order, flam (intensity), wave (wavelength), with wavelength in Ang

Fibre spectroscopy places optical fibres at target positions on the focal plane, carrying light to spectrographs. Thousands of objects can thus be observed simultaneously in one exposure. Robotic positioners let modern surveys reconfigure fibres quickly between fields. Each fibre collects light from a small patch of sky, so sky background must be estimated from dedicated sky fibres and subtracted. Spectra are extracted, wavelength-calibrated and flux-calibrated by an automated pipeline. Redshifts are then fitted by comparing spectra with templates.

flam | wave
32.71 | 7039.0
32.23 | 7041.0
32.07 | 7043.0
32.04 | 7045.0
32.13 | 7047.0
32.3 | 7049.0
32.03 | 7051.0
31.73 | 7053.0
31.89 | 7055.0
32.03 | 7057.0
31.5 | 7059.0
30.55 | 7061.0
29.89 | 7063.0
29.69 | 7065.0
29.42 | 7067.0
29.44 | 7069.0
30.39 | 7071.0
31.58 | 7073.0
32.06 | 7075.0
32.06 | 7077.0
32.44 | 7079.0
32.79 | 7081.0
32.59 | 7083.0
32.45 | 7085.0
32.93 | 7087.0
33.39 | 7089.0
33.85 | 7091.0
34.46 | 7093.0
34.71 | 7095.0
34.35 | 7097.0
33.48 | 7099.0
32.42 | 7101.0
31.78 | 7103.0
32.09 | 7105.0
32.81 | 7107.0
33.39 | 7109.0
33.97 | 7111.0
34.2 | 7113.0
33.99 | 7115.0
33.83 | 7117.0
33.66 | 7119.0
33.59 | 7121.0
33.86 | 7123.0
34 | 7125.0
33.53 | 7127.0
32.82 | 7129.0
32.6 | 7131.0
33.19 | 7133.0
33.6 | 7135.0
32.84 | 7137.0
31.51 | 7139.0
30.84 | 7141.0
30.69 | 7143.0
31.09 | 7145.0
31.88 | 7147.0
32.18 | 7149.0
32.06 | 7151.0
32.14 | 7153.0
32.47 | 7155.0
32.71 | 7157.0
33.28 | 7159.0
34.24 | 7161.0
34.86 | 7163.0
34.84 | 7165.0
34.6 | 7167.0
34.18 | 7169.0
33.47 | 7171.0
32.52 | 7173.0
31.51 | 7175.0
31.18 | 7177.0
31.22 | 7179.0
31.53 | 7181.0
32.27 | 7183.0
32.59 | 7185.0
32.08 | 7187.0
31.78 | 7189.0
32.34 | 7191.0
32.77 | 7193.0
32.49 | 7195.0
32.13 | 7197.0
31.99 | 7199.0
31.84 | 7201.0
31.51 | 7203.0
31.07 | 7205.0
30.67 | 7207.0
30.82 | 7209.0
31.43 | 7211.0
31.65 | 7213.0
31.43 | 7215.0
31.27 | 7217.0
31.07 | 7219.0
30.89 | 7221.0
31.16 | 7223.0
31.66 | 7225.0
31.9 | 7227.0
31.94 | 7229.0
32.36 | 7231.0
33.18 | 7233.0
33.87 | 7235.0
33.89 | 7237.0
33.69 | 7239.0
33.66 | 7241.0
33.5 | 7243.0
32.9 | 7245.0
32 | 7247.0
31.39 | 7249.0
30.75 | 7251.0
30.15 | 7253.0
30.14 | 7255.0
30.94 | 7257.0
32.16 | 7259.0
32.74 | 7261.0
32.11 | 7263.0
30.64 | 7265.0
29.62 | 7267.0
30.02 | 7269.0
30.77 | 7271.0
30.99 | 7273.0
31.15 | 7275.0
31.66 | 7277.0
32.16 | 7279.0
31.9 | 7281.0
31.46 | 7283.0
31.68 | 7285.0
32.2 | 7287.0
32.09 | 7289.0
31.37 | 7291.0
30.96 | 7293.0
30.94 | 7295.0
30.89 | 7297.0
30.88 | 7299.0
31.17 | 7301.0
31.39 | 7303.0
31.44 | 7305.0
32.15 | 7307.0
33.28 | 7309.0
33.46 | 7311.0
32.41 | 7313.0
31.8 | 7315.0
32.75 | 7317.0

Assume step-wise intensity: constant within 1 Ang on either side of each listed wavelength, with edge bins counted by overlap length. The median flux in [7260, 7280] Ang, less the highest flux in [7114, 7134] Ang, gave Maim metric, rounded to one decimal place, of -2.9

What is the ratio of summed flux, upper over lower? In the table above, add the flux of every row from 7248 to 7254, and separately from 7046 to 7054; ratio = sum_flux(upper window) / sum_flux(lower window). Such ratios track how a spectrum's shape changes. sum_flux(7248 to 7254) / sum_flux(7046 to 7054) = 0.72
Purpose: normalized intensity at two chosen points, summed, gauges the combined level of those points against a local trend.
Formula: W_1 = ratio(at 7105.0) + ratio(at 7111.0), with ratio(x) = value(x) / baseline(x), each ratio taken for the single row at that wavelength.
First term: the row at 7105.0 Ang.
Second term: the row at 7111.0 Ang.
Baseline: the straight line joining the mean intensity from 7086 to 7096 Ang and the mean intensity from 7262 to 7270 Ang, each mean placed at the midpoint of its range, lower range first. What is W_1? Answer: 1.97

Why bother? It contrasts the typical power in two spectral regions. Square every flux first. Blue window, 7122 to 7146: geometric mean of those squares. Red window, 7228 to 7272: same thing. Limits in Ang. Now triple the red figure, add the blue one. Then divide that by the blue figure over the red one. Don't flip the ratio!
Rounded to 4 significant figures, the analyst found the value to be 3954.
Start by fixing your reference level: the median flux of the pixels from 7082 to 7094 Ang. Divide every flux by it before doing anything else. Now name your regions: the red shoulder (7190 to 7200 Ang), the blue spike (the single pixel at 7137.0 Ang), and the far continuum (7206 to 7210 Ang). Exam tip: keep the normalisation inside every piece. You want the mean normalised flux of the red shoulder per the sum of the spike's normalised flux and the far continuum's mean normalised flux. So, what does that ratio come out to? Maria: 0.509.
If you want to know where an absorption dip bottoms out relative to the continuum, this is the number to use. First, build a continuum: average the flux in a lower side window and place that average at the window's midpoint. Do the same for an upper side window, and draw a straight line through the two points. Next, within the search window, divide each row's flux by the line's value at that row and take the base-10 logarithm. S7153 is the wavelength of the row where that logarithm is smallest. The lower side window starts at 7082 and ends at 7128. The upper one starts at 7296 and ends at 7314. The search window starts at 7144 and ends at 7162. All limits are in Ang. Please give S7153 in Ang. 7145.0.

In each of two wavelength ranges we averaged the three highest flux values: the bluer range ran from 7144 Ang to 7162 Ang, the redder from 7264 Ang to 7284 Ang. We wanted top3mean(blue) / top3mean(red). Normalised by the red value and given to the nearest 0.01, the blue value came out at 1.05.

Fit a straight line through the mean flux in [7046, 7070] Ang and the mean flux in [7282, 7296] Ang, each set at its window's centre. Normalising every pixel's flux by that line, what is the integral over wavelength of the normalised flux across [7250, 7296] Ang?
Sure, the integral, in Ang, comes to 45.6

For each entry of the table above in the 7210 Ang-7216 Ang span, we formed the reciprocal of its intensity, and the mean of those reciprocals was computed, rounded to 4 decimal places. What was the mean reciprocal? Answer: 0.0317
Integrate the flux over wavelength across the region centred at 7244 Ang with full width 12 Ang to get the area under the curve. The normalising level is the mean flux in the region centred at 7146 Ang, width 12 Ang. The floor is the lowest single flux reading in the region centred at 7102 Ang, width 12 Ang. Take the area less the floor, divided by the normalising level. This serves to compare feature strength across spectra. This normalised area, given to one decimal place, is 11.5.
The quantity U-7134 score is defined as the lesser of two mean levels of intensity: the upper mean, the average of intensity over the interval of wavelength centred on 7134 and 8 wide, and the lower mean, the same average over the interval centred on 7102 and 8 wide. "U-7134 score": 32.4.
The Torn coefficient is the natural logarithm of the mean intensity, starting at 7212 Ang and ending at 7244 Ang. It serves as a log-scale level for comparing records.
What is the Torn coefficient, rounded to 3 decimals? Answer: 3.476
